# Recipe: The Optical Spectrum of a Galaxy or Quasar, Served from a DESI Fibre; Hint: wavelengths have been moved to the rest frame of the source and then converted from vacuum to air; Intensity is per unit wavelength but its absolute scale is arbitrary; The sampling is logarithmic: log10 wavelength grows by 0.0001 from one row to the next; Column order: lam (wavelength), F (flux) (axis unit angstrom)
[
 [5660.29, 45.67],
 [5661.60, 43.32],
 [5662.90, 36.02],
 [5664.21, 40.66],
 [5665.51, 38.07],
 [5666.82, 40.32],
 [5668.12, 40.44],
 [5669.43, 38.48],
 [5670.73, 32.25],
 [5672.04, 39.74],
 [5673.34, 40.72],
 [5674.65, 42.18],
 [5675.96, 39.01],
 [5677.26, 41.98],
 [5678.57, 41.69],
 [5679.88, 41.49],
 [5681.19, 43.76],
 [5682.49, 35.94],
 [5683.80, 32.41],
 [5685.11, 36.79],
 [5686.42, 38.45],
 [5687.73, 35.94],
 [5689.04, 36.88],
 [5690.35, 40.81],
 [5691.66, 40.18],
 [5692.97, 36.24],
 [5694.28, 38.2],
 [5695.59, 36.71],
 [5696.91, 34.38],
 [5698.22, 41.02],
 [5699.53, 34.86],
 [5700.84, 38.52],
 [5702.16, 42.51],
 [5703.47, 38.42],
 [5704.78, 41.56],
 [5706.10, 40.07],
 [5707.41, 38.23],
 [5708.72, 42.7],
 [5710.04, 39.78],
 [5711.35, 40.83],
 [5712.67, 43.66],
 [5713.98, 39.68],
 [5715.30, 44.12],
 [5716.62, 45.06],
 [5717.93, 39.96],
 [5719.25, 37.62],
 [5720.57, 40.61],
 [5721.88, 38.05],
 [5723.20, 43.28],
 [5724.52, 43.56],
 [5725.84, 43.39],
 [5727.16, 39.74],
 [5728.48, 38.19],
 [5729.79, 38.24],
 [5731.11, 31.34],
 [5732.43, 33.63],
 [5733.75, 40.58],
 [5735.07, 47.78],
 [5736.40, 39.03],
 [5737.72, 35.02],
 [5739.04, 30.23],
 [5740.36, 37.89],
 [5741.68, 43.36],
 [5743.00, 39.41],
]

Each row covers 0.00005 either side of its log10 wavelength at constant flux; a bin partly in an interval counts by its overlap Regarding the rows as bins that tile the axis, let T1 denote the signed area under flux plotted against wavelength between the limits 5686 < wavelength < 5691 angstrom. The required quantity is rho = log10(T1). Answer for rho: 2.28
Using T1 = 190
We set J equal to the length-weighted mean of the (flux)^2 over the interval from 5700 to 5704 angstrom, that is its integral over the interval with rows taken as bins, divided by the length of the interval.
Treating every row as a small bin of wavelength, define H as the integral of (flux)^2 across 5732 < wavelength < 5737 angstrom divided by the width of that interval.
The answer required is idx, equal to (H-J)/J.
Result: 0.06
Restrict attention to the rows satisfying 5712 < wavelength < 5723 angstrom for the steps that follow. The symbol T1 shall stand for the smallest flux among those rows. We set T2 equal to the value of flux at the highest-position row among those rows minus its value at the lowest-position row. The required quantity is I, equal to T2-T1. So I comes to -43.2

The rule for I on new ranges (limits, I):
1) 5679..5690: -37.0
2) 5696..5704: -30.3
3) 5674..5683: -42.2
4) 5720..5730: -40.4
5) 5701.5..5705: -39.4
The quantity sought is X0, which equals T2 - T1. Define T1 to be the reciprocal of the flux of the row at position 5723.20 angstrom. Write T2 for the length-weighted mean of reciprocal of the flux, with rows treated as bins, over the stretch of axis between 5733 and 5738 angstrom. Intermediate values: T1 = 0.0231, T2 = 0.0247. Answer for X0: 0.0016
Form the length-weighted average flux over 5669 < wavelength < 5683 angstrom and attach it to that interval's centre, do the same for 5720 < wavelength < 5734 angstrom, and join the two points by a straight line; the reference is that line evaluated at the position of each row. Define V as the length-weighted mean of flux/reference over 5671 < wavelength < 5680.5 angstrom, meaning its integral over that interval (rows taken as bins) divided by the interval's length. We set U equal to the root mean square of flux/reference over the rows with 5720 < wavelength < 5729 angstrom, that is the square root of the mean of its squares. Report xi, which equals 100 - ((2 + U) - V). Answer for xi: 98.0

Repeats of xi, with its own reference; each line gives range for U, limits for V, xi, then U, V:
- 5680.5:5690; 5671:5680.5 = 98.1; 0.939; 1.02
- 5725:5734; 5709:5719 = 98.1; 0.974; 1.06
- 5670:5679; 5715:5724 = 98.1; 0.998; 1.05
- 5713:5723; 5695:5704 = 97.9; 1.040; 0.96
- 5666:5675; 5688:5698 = 98.0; 0.984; 0.95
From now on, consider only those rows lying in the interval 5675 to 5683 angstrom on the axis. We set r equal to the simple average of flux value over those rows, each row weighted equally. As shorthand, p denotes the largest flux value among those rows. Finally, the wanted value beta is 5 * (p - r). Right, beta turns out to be 16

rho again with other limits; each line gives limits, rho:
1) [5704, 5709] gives 2.31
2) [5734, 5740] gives 2.36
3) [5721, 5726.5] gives 2.36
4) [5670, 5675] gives 2.28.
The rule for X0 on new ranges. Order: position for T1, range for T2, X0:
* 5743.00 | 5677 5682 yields -0.0016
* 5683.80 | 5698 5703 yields -0.0051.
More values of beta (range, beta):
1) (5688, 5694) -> 11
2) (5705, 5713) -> 14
